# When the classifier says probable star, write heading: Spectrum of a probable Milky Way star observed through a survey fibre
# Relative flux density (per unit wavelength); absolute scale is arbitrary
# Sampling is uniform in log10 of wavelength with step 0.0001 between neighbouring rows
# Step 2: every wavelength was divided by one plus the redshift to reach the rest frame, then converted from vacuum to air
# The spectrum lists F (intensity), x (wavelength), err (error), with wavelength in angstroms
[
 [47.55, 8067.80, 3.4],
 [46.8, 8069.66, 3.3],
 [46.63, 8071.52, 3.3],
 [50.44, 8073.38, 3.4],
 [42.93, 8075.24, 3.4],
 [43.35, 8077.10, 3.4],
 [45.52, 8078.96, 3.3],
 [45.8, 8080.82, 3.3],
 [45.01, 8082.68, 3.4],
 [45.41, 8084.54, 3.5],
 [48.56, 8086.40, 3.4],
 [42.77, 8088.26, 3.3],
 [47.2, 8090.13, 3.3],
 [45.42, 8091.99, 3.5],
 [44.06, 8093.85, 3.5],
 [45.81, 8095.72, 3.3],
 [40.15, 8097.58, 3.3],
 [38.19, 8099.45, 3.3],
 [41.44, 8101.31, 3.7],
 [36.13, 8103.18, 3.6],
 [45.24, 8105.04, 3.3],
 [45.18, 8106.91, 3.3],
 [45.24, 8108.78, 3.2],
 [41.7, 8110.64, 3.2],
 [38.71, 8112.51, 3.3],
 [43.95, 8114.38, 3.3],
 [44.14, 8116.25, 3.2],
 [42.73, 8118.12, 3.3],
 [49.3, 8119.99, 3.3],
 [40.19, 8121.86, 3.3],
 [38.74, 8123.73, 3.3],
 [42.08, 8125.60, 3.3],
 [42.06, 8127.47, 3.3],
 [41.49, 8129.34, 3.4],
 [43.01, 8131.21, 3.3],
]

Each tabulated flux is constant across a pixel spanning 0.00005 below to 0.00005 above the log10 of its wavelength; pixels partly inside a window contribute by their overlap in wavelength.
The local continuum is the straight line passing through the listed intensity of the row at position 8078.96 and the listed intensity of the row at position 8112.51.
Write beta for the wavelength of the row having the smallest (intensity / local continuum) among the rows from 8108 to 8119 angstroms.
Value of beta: 8112.51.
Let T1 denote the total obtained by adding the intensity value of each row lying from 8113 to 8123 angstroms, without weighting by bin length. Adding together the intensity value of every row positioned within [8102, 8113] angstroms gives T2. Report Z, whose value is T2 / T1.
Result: 1.1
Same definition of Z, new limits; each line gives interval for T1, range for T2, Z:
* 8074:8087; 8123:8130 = 0.5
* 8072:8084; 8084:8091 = 0.7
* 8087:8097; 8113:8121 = 0.8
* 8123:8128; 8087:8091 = 0.7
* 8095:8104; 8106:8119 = 1.5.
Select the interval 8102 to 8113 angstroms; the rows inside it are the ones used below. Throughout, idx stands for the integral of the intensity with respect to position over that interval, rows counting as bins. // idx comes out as 464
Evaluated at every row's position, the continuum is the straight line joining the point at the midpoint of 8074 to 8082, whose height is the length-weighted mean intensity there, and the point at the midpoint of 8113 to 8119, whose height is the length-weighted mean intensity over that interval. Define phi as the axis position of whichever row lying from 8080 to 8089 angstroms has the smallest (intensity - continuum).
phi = 8088.26 angstroms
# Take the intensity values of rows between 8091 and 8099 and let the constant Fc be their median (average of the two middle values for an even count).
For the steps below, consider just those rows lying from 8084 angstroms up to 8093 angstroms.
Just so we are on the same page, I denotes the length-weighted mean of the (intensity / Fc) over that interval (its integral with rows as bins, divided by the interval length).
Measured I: 1.03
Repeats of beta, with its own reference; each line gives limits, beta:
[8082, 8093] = 8088.26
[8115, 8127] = 8123.73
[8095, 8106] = 8103.18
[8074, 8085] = 8075.24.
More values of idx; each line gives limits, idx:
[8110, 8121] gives 478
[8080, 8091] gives 504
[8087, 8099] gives 529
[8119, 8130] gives 466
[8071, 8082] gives 503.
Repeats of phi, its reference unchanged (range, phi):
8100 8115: 8103.18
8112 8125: 8112.51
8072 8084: 8075.24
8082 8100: 8099.45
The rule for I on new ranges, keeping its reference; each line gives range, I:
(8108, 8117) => 0.95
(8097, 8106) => 0.90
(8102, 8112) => 0.95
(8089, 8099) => 0.99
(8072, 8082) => 1.02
